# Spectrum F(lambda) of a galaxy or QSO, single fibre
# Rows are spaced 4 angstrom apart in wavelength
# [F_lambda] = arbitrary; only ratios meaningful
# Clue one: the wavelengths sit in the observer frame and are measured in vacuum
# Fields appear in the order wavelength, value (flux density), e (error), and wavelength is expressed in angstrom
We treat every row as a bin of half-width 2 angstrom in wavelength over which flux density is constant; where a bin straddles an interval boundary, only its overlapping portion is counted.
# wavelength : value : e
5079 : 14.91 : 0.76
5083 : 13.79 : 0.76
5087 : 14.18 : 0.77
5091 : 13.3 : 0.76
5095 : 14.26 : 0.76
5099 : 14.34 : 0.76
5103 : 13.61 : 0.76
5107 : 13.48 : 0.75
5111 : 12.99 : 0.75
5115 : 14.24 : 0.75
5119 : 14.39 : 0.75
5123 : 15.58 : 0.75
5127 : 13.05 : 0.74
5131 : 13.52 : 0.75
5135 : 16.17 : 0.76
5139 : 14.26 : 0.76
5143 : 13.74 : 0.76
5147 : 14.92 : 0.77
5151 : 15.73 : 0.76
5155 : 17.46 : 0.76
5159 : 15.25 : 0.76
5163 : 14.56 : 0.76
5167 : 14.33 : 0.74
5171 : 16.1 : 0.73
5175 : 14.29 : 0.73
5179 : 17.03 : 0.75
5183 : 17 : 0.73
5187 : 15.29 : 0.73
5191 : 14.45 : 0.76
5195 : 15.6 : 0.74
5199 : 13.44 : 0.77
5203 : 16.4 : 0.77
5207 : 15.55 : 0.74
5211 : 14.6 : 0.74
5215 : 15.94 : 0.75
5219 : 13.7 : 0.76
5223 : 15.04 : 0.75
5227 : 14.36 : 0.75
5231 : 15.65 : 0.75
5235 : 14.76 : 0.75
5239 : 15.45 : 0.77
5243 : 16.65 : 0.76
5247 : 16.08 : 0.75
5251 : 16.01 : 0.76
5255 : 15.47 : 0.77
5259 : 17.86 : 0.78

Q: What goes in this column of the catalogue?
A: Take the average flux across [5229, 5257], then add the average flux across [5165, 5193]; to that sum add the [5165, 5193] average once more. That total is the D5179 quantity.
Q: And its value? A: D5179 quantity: 46.7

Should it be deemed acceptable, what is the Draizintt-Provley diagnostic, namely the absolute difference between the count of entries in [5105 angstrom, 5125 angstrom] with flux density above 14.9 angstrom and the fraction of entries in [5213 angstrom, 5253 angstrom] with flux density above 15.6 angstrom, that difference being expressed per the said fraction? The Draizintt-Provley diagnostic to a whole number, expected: 1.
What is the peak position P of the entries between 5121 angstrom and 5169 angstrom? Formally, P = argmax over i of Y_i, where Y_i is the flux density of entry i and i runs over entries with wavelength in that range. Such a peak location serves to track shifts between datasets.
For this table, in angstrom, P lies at 5155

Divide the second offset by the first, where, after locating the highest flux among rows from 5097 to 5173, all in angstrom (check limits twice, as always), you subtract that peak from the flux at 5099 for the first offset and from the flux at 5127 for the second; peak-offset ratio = 1.41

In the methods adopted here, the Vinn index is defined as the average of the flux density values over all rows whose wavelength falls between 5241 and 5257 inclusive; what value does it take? 16.1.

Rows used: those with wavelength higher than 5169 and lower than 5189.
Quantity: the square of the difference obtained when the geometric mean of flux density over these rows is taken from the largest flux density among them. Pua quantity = 1.3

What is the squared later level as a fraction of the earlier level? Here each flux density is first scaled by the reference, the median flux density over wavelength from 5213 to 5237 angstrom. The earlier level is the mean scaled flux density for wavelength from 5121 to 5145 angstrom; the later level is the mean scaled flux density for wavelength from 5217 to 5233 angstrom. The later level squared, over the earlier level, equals 1.006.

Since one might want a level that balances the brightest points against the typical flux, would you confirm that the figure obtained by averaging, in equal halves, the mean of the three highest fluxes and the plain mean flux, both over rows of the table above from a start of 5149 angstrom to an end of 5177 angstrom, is 15.9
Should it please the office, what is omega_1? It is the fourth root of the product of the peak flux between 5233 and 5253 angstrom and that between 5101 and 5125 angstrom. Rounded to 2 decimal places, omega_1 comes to 4.01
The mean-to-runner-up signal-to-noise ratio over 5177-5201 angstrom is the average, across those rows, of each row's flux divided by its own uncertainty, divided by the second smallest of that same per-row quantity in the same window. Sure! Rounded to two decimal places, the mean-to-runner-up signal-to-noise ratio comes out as 1.09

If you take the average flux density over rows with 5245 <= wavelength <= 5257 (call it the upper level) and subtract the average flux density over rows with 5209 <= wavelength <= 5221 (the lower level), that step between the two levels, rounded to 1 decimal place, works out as 1.1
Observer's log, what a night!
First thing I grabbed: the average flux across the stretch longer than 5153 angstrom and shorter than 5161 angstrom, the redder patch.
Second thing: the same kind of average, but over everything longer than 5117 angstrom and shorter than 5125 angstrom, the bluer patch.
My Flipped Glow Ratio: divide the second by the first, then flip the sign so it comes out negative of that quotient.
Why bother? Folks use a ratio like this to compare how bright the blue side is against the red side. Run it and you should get -0.92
